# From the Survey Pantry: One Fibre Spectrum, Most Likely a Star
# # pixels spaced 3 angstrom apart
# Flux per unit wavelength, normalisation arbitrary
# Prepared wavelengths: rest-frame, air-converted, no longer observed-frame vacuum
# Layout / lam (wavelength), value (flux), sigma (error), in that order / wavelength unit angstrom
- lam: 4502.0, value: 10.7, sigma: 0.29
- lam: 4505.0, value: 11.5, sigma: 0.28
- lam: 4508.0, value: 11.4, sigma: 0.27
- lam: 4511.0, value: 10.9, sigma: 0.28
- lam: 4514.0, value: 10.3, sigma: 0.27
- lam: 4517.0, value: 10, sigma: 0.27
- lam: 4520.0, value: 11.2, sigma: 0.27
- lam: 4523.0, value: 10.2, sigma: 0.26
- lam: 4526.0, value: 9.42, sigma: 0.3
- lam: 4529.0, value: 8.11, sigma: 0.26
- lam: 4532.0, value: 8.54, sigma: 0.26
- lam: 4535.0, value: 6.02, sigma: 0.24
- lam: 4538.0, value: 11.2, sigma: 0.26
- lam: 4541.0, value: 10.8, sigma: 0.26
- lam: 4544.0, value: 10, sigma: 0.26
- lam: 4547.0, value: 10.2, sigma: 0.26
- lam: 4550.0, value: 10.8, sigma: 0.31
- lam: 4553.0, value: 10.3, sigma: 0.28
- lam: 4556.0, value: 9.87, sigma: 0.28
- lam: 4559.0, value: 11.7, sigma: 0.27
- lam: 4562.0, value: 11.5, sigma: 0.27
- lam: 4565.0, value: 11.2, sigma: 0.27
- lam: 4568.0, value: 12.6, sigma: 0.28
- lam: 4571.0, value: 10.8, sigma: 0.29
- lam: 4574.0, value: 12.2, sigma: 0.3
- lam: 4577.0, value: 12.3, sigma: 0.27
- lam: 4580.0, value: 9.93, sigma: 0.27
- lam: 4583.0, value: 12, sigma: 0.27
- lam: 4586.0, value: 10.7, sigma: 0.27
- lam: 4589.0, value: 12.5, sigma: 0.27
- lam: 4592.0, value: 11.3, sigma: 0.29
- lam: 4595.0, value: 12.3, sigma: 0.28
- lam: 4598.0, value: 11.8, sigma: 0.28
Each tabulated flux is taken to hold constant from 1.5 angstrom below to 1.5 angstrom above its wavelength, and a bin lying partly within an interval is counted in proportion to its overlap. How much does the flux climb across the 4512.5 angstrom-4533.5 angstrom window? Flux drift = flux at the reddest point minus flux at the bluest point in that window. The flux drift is -2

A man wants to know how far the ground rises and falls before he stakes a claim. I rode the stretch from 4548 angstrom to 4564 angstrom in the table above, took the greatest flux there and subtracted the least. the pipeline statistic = 1.8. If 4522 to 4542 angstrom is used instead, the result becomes 5.2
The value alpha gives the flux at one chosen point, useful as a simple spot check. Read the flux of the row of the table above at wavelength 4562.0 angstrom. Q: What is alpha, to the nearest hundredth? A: 11.50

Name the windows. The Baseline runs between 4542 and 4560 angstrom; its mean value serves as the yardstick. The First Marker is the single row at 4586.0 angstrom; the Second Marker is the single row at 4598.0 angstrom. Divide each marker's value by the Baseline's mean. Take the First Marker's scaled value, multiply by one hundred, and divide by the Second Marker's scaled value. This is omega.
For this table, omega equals 91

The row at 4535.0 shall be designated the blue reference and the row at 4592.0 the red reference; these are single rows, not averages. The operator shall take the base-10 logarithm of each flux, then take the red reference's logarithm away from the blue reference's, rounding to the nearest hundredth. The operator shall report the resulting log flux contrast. -0.27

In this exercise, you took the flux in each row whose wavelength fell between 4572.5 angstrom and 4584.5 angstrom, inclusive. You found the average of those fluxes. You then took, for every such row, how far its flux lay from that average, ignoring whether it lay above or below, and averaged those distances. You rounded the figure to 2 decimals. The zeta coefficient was 0.84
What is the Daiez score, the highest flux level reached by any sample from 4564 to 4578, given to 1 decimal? 12.6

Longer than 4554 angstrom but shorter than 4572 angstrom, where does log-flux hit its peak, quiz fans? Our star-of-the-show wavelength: 4568.0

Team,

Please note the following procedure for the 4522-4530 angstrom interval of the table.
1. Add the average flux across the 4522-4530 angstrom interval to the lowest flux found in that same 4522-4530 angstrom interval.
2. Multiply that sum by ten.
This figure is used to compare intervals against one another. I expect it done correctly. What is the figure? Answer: 174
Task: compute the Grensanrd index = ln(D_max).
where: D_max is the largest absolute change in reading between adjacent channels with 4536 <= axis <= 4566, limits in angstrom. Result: 0.60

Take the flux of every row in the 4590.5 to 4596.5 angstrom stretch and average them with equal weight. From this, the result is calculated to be 11.8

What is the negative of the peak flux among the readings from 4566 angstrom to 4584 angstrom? -12.6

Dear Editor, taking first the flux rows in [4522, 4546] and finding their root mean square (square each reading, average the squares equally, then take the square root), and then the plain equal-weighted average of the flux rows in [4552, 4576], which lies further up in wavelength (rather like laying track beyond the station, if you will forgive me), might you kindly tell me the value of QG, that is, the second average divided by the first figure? 1.20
